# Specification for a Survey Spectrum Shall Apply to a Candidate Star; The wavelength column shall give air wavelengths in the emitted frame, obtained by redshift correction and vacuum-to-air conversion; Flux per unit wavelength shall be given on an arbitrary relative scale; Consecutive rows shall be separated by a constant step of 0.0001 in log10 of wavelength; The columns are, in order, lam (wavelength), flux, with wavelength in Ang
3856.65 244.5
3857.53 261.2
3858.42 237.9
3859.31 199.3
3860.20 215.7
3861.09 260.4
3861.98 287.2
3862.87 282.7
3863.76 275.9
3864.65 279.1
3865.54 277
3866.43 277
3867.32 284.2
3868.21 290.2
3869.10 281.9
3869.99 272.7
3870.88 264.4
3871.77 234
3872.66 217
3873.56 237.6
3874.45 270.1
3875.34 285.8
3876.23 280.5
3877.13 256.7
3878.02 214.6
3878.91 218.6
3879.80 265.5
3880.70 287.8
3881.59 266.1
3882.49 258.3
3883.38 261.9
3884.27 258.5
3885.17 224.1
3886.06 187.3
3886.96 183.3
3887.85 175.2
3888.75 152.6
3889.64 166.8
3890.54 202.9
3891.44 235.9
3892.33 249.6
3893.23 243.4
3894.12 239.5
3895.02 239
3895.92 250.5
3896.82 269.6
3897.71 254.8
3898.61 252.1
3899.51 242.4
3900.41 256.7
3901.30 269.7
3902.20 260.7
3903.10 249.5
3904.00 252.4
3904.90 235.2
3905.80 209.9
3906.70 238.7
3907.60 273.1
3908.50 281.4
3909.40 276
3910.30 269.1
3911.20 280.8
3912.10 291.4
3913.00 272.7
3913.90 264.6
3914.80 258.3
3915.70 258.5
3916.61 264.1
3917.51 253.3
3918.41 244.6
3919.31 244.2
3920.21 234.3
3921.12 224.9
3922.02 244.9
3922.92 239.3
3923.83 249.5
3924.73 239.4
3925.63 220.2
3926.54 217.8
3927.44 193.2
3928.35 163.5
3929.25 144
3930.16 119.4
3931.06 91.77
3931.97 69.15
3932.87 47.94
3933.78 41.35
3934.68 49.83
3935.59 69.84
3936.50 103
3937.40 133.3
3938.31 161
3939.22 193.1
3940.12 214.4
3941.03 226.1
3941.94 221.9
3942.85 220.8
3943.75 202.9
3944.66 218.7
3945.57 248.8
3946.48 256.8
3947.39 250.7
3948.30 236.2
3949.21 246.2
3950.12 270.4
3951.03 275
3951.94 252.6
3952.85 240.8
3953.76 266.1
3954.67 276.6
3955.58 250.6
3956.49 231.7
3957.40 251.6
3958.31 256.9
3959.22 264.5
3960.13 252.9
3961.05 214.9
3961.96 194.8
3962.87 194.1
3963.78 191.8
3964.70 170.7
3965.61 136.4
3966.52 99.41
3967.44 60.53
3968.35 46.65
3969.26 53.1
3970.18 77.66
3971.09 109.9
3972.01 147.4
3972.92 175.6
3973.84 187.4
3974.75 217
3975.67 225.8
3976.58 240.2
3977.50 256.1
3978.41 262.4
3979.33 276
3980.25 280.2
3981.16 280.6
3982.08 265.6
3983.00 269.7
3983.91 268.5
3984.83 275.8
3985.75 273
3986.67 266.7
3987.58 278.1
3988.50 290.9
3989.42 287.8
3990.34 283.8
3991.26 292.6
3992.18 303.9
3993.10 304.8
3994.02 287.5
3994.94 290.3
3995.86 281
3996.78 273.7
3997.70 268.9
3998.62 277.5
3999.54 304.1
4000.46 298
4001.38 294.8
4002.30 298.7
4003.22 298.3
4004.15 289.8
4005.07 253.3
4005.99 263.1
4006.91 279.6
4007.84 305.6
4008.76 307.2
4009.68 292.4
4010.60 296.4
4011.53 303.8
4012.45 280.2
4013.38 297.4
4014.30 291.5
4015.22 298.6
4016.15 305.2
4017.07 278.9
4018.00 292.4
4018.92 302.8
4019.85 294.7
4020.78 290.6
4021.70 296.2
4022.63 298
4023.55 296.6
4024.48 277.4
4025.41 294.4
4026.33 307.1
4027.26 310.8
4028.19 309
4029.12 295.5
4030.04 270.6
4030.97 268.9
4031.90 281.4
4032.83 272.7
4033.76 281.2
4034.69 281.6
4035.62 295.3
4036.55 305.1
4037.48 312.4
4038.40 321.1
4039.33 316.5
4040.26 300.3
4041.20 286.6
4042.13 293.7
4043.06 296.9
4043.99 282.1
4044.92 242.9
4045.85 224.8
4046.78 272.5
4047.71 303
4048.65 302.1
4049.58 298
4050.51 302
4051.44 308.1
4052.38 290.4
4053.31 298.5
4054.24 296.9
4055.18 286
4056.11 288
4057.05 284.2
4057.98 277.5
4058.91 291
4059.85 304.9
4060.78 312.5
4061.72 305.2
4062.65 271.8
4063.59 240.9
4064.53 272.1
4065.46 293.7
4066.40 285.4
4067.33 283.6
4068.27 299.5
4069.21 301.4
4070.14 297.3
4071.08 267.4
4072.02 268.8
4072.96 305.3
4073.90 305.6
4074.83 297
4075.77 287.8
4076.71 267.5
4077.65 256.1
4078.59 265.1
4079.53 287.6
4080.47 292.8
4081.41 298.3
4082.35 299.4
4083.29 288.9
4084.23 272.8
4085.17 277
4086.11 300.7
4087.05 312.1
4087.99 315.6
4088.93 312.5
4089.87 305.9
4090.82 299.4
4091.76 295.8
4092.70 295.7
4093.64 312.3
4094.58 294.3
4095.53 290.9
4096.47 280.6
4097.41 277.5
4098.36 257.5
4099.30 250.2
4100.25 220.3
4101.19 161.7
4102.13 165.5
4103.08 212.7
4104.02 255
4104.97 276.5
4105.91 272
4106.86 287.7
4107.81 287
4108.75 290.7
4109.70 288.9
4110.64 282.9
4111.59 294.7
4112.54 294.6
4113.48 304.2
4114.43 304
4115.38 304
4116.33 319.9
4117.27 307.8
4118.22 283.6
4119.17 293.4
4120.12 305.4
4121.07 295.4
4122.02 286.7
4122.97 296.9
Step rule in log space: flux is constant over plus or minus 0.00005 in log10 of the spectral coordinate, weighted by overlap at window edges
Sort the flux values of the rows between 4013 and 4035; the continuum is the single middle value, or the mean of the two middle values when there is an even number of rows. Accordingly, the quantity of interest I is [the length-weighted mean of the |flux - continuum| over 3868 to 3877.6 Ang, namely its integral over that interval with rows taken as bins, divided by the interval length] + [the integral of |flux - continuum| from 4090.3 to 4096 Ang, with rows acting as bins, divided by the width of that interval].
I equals 37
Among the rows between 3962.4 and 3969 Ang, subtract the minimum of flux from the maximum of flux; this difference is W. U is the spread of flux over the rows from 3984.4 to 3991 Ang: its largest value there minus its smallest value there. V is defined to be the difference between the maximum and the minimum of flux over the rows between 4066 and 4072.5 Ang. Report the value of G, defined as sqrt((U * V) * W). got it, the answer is 348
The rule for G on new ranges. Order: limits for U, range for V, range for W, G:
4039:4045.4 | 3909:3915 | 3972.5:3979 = 460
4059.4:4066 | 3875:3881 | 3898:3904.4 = 378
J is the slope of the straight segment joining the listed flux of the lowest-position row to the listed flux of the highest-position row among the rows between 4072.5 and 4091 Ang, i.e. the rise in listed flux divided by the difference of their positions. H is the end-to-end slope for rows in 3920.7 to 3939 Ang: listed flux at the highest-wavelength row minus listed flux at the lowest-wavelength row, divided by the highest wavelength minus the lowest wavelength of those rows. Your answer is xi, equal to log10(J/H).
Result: -1.1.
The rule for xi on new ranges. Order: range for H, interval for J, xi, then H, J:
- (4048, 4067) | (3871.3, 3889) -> 0.7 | -0.9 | -4.8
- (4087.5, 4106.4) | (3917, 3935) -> 0.7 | -2.4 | -11.9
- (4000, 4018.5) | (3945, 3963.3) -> 1.0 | -0.3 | -3.2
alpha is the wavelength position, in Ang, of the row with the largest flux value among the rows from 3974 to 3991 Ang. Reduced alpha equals 3988.50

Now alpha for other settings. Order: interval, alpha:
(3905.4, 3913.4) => 3912.10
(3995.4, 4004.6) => 3999.54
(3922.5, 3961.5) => 3954.67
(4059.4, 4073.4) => 4060.78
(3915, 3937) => 3916.61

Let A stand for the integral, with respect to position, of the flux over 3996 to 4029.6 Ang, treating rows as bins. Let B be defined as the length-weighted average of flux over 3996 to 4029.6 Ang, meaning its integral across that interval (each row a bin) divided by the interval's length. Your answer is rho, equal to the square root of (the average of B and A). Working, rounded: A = 9820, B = 292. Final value 71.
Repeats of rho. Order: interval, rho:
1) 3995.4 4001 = 31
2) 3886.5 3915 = 60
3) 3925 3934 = 26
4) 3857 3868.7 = 41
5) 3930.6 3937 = 16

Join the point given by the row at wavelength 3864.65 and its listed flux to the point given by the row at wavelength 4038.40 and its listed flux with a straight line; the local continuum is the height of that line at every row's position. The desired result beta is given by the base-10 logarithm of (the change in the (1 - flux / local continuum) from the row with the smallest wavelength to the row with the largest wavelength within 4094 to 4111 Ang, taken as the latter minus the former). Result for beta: -1.4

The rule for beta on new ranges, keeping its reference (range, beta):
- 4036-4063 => -0.9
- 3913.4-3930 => -0.4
